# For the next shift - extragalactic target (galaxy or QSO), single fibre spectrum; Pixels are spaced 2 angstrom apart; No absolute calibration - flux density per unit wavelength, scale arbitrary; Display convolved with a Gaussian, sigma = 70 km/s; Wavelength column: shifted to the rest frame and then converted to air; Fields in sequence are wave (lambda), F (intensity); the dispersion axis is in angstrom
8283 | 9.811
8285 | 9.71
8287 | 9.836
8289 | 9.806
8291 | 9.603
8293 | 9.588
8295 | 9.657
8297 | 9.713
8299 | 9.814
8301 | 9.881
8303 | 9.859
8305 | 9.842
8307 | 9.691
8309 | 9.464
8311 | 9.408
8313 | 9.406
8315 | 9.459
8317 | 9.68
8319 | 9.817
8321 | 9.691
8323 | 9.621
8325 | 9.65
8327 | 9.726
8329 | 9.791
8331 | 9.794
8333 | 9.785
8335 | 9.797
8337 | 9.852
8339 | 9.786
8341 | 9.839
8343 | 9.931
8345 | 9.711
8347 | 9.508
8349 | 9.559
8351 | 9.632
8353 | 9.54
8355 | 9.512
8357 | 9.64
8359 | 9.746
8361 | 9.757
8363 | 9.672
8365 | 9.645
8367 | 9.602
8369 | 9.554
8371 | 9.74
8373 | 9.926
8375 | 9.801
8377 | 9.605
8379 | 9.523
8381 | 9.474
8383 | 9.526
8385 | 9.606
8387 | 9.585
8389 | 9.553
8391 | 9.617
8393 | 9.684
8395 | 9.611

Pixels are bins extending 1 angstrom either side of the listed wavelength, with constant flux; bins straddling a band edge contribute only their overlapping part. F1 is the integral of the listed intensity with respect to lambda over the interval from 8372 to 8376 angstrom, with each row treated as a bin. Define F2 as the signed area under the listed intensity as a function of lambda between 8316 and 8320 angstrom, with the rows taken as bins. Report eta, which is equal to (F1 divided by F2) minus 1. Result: 0.012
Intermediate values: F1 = 39.5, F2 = 39.0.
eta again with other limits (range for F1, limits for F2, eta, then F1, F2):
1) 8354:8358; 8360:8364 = -0.014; 38.3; 38.9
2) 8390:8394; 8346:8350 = 0.012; 38.6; 38.1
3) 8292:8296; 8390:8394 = -0.003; 38.5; 38.6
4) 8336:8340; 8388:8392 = 0.024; 39.3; 38.3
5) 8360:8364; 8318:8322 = -0.004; 38.9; 39.0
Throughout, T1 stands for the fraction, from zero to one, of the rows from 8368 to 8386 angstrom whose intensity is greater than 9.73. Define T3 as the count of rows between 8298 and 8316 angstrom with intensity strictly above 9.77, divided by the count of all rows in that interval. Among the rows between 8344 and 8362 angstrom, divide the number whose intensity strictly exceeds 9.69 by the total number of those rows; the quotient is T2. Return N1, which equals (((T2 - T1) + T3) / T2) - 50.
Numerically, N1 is -48.7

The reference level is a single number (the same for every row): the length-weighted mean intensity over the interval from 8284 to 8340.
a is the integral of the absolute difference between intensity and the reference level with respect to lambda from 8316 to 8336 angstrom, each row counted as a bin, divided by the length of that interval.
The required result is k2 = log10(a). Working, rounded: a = 0.07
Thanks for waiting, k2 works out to -1.18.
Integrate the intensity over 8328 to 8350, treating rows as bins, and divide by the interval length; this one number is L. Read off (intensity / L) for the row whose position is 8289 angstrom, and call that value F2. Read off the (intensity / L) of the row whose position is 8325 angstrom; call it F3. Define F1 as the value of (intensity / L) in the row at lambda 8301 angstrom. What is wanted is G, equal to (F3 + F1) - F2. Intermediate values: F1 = 1.01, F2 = 1.00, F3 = 0.989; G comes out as 1.00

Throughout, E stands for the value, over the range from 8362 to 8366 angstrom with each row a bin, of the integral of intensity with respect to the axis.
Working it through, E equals 38.6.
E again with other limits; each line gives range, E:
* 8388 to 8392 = 38.3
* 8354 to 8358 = 38.3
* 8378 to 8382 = 38.0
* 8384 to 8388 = 38.4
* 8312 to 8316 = 37.7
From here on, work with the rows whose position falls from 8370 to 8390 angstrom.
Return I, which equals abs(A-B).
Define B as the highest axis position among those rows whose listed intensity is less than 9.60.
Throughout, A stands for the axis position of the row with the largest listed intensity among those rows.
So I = 16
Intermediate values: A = 8373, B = 8389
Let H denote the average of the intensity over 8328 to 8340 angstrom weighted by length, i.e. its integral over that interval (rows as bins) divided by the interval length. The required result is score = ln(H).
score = 2.28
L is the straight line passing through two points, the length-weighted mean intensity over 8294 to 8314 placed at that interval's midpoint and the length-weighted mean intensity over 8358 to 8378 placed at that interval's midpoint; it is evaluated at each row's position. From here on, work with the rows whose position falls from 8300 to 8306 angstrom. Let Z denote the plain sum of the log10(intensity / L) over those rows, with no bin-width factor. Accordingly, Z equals 0.025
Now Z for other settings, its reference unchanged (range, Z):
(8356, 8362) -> 0.002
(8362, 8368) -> -0.009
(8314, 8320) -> -0.004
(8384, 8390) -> -0.018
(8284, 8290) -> 0.016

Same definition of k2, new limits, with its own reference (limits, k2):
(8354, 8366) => -1.13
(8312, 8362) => -0.96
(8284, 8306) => -1.00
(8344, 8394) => -0.95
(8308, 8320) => -0.69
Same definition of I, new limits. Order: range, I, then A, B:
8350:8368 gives 6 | 8361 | 8355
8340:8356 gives 12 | 8343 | 8355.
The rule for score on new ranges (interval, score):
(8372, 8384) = 2.27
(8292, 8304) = 2.28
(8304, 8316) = 2.26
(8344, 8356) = 2.26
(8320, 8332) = 2.27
